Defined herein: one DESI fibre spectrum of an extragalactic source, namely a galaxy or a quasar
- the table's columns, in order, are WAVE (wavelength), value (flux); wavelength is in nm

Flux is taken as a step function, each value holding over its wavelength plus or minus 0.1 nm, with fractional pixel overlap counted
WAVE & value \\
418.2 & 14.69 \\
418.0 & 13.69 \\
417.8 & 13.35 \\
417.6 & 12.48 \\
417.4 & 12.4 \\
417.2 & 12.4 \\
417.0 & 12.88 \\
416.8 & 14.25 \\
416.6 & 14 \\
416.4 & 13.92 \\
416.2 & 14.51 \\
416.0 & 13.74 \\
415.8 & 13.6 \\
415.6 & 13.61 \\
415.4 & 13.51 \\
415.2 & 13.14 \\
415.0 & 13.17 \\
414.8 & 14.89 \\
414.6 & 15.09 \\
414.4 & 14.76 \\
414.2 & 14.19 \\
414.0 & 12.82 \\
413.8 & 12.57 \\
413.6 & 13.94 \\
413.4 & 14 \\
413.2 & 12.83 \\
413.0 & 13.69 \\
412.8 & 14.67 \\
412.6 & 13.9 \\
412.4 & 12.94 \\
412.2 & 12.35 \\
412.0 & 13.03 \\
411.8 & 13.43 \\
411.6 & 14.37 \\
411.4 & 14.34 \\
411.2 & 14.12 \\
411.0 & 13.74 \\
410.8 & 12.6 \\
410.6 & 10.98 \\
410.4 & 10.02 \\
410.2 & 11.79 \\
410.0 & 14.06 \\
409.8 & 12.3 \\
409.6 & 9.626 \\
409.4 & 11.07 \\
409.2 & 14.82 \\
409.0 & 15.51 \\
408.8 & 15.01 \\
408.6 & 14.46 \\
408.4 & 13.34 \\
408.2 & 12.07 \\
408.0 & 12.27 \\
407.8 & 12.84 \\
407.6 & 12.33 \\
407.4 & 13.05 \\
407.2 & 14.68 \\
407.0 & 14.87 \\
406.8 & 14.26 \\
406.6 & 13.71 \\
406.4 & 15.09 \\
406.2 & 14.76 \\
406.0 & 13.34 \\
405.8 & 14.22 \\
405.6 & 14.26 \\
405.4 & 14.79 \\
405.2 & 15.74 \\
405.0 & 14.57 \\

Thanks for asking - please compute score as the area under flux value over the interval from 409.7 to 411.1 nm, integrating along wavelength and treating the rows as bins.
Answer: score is 17.1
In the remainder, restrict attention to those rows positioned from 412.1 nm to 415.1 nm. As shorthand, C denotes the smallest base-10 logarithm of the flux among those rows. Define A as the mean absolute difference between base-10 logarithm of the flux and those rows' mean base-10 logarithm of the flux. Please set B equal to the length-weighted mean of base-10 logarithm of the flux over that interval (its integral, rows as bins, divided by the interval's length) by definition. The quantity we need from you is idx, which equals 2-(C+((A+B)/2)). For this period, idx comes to 0.328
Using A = 0.024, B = 1.137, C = 1.092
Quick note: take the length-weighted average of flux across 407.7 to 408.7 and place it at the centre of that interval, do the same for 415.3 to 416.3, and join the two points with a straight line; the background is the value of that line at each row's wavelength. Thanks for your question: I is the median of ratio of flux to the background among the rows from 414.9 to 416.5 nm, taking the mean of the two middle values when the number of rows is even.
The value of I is 0.99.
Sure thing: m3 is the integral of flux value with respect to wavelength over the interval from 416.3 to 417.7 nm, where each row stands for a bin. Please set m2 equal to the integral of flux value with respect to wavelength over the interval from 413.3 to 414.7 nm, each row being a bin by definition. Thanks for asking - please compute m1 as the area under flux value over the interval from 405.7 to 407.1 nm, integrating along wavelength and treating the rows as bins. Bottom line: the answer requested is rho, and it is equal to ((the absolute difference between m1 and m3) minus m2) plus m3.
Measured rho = 0.6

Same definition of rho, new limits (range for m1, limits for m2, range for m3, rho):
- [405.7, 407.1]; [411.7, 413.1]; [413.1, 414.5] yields 1.2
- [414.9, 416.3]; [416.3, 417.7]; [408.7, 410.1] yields 0.6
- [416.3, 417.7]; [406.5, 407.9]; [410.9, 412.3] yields 0.5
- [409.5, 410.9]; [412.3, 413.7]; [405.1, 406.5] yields 5.4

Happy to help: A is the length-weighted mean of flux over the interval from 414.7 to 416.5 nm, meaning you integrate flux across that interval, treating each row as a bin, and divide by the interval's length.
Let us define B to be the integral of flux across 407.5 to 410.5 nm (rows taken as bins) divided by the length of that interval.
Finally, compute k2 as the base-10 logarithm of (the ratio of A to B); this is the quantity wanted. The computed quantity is 0.033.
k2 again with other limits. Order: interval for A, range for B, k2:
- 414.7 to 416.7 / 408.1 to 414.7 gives 0.017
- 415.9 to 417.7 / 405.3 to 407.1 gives -0.030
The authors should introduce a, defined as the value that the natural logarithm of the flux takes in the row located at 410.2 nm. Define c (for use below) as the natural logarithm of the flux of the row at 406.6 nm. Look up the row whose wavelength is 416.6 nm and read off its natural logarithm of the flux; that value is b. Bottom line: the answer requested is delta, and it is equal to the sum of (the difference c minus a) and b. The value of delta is 2.79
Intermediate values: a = 2.47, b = 2.64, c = 2.62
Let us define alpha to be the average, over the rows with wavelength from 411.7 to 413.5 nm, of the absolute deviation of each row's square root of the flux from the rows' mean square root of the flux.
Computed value 0.078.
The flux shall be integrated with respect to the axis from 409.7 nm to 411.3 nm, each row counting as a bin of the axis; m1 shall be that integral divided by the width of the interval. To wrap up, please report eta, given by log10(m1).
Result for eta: 1.10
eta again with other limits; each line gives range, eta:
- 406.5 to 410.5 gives 1.12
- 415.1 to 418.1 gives 1.13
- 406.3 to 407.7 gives 1.15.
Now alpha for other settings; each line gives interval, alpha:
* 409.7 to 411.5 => 0.176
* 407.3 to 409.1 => 0.140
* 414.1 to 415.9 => 0.087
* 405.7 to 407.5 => 0.076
